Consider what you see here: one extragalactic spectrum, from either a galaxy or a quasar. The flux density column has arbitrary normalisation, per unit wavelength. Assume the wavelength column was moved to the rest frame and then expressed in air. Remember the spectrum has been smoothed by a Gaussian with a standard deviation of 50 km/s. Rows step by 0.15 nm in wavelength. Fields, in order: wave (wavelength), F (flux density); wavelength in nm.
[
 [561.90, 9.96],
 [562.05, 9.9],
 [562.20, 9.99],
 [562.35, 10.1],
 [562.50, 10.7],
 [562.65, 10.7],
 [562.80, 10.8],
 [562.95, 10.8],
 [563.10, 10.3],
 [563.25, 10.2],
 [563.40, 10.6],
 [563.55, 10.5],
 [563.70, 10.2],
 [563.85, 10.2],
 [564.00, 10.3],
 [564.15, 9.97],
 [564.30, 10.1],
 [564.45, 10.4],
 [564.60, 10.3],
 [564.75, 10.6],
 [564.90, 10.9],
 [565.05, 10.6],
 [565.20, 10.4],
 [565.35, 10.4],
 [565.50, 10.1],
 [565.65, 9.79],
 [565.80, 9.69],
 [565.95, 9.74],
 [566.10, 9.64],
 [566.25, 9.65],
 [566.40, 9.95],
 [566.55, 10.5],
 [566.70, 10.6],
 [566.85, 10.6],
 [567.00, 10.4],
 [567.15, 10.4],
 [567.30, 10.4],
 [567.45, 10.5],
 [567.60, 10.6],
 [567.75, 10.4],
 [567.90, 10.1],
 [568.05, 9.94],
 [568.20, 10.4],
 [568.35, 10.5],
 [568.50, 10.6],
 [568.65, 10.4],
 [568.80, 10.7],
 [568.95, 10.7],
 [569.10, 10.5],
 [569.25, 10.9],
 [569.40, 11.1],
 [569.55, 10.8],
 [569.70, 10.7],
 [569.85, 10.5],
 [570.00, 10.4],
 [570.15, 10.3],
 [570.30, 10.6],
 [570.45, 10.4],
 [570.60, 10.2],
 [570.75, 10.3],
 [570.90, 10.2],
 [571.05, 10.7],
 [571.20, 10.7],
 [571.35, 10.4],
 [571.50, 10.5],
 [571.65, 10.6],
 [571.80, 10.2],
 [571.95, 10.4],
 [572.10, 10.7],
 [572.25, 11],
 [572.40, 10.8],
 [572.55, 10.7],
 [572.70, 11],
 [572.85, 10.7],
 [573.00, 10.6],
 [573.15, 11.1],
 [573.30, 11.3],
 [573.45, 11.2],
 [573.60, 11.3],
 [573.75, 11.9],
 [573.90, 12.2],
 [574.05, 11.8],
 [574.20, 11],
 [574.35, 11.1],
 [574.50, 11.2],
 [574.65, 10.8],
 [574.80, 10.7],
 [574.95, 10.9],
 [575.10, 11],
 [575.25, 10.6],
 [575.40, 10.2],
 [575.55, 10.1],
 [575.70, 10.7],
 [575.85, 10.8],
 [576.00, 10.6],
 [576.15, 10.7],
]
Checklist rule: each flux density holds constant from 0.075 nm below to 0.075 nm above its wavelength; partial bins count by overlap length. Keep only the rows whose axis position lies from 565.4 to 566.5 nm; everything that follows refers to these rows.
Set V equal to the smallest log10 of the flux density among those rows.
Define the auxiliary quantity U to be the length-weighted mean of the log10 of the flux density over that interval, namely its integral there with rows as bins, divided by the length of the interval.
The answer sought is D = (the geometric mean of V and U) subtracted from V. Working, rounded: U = 0.99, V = 0.984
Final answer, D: -0.0041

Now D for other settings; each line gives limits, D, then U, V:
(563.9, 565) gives -0.0084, 1.02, 0.999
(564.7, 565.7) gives -0.0131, 1.02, 0.991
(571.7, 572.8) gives -0.0100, 1.03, 1.009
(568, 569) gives -0.0112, 1.02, 0.997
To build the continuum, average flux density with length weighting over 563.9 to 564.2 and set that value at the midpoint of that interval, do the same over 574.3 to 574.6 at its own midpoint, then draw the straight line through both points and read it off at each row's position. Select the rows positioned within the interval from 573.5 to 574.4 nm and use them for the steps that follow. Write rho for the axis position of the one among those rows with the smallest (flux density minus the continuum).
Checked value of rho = 574.20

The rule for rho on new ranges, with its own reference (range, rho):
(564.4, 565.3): 564.60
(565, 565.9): 565.80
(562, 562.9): 562.05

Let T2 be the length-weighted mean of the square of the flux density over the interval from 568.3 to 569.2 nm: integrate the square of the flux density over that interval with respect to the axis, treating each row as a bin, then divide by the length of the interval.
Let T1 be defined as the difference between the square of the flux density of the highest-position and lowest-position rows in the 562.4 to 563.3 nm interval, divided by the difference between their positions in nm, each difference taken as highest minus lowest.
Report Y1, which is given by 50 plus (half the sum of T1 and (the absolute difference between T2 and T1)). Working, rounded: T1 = -14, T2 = 112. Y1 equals 106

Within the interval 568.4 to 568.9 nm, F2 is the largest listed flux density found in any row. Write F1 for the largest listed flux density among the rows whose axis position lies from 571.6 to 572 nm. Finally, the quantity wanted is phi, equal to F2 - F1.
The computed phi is 0.1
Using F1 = 10.6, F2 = 10.7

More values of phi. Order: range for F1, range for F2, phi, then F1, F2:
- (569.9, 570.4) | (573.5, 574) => 1.6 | 10.6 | 12.2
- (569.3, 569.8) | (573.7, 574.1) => 1.1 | 11.1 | 12.2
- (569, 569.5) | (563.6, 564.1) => -0.8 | 11.1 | 10.3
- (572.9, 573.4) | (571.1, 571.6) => -0.6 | 11.3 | 10.7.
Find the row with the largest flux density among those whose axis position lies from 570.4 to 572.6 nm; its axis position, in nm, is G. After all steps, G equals 572.25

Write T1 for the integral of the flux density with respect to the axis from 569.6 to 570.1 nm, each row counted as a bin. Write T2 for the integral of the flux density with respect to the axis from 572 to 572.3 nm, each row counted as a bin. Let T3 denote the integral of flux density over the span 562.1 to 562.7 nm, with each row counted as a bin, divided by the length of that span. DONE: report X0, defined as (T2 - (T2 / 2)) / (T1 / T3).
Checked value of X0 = 3.2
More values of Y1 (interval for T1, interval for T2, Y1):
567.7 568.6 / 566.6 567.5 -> 105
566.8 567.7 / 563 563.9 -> 104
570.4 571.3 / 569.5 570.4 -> 106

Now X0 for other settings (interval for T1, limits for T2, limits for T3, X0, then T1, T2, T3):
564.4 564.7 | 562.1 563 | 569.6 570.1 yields 16.0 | 3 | 9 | 10.5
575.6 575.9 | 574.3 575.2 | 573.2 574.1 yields 17.8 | 3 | 10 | 11.6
